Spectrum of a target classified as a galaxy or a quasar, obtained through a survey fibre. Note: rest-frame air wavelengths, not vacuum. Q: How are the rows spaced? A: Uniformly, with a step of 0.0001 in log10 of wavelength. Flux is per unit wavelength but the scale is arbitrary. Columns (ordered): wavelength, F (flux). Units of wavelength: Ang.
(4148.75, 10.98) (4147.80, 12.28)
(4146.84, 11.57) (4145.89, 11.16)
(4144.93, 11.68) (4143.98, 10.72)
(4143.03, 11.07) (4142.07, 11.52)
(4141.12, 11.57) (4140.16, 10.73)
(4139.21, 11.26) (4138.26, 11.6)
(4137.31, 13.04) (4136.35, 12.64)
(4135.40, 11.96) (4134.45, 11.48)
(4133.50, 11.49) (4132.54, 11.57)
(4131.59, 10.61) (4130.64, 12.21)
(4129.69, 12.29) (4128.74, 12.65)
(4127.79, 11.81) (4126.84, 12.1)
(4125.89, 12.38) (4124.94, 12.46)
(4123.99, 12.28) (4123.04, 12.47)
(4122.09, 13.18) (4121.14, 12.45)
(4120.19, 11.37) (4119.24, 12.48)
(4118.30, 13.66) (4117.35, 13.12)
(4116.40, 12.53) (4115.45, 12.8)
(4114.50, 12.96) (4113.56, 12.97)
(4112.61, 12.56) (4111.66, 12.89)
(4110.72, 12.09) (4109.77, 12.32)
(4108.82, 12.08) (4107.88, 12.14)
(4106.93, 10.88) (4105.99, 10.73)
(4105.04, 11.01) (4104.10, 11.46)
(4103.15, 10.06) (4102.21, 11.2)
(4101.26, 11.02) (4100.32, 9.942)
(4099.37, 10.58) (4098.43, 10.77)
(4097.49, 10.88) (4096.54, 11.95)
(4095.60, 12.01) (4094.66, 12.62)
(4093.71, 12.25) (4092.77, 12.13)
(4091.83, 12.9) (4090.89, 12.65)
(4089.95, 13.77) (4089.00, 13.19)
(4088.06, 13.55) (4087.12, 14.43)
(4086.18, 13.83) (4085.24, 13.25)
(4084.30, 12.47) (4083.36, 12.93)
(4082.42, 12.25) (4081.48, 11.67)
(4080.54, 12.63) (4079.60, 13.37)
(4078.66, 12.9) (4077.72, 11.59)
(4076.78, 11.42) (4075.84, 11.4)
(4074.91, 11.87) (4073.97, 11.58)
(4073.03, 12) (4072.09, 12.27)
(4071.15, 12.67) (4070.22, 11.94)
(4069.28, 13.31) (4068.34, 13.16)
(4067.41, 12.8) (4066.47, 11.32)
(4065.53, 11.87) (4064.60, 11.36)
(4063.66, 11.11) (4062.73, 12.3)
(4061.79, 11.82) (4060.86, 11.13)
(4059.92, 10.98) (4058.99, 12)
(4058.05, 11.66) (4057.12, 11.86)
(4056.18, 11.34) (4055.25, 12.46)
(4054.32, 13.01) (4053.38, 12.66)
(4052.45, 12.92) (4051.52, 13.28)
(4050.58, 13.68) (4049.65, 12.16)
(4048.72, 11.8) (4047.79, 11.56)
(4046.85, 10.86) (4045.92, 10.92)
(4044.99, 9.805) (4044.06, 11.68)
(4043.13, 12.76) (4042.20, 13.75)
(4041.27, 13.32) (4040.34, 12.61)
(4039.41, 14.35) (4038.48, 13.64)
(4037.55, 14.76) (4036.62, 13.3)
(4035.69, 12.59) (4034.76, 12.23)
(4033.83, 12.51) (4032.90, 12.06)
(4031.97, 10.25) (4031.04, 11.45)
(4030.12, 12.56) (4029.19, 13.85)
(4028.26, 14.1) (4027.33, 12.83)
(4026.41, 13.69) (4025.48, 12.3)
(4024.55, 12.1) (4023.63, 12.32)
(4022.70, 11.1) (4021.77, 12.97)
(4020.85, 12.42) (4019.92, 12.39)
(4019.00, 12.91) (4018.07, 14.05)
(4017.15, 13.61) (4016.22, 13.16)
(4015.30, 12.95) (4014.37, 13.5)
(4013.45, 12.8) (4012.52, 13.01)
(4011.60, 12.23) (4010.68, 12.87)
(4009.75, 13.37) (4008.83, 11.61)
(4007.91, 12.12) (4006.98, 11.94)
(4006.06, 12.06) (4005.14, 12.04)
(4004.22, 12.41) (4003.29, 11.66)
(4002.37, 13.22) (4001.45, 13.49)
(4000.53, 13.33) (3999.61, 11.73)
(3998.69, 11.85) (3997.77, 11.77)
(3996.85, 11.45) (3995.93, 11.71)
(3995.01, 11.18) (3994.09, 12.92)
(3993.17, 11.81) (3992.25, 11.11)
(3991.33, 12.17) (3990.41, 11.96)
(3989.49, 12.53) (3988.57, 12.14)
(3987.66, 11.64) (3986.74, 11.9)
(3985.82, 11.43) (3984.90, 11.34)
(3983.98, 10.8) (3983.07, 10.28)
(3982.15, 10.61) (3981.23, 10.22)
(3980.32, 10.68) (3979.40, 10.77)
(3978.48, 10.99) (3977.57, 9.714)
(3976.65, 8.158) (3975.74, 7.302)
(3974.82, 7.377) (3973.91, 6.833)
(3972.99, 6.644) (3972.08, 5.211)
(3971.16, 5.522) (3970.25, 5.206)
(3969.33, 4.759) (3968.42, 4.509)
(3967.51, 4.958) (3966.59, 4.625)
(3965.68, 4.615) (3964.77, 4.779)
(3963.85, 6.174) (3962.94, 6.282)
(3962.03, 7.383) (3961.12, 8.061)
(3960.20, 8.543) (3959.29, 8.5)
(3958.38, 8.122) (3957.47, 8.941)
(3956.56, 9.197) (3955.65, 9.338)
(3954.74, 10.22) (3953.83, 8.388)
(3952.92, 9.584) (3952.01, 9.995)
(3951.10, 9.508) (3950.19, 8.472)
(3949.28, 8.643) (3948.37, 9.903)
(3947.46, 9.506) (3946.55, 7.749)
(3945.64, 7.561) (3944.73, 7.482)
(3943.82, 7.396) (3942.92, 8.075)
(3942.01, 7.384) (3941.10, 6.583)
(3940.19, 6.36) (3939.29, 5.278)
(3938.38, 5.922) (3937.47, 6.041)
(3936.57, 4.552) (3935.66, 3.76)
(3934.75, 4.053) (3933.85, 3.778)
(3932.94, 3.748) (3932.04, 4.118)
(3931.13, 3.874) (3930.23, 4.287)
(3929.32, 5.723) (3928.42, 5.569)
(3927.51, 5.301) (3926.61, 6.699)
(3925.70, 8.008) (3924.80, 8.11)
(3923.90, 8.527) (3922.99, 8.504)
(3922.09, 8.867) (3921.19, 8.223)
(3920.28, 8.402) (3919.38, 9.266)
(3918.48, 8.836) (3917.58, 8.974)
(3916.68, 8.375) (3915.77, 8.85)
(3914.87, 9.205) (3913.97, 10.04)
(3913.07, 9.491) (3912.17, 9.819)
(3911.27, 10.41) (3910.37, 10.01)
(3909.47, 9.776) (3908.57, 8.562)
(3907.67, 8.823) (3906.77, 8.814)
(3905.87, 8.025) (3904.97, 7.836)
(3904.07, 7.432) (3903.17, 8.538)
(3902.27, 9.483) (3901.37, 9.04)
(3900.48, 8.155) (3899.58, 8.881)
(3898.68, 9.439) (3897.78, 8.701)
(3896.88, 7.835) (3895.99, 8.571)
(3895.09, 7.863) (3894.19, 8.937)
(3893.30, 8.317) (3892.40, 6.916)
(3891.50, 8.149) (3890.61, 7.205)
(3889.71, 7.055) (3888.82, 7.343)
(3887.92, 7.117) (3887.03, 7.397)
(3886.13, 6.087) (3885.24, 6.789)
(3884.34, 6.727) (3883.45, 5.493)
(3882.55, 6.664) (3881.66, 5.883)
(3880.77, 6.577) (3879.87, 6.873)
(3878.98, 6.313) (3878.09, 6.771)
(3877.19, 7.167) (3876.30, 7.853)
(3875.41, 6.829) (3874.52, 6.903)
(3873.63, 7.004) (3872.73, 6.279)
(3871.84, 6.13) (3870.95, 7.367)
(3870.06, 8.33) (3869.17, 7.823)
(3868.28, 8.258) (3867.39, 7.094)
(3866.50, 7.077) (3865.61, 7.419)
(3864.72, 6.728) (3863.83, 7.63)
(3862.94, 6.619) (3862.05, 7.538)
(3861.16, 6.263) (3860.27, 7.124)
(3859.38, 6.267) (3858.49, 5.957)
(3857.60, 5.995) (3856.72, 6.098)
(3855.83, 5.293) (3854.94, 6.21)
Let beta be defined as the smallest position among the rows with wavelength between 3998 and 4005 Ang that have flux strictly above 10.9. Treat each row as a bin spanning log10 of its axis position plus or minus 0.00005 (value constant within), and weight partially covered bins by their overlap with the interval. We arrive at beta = 3998.69 Ang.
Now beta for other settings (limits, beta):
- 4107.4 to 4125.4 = 4107.88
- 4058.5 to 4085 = 4058.99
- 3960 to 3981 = 3978.48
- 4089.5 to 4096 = 4089.95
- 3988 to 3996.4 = 3988.57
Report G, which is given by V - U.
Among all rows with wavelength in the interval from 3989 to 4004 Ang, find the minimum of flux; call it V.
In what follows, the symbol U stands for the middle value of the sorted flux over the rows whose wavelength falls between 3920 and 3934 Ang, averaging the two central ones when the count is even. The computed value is 5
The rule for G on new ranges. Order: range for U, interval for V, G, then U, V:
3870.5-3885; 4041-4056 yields 3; 7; 9.805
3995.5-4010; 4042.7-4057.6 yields -2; 12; 9.805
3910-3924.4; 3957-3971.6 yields -4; 9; 4.509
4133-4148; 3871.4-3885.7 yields -6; 12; 5.493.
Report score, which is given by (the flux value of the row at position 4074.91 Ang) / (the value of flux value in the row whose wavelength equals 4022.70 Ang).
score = 1.07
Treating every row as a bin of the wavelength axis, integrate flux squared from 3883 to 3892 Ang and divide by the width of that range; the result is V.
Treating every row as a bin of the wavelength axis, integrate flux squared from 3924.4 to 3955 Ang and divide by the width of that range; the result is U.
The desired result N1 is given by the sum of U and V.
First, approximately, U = 50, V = 49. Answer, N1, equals 99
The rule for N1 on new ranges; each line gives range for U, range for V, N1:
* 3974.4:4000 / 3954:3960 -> 204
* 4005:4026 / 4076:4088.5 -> 323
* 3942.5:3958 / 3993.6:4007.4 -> 228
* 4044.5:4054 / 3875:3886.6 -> 189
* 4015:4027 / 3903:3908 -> 231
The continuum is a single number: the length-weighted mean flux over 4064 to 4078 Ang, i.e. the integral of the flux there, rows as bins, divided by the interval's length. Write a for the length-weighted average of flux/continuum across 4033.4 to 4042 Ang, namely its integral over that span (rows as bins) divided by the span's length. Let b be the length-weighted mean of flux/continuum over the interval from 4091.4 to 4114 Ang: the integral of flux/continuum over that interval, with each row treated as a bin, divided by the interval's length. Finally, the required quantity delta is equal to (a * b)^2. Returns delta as 1.14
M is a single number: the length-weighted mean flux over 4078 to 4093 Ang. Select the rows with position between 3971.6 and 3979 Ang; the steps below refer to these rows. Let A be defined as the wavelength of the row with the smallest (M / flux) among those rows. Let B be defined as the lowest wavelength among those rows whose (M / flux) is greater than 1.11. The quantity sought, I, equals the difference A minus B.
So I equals 6.4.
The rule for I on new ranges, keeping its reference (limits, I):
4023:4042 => 6.5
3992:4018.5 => 25.8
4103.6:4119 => 14.2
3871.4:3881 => 4.5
